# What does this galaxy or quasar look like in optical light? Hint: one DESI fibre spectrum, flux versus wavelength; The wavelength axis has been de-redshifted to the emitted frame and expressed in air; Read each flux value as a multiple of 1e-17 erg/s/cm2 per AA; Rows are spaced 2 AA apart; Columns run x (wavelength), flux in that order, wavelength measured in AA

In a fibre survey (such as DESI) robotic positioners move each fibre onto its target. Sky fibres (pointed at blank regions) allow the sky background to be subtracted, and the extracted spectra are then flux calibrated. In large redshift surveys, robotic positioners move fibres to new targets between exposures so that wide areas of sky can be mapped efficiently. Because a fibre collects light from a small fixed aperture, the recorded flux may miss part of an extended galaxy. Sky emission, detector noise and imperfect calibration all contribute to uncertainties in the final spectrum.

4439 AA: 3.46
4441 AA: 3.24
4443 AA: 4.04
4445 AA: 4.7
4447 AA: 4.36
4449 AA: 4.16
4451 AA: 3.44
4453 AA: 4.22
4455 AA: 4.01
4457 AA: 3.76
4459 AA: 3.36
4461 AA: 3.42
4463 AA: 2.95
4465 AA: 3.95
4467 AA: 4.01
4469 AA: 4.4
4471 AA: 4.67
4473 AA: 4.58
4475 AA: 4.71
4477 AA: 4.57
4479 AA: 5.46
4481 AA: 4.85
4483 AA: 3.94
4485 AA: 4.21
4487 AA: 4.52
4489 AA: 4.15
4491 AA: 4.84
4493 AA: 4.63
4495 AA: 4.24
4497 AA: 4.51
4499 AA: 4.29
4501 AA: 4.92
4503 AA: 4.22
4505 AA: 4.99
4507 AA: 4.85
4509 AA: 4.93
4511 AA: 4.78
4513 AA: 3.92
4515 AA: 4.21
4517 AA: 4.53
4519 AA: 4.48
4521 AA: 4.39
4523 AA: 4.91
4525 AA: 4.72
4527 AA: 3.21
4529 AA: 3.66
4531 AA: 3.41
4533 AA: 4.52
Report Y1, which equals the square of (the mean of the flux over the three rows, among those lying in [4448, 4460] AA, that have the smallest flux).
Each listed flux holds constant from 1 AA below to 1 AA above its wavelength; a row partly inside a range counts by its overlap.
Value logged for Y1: 12.4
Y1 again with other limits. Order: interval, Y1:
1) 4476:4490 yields 16.8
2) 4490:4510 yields 18.1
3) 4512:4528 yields 14.3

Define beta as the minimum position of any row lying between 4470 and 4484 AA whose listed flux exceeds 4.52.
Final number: 4471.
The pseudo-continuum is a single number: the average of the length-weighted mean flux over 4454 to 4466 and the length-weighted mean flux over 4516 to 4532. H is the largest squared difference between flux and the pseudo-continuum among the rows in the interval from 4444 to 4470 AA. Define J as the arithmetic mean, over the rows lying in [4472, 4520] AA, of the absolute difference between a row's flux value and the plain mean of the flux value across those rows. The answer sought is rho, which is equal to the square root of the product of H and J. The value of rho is 0.49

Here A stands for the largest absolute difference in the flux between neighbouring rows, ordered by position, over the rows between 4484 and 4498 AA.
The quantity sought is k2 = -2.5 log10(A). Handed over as 0.4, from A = 0.69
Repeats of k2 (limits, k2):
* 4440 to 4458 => 0.2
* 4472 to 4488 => 0.1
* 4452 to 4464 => 0.8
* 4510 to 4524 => 0.2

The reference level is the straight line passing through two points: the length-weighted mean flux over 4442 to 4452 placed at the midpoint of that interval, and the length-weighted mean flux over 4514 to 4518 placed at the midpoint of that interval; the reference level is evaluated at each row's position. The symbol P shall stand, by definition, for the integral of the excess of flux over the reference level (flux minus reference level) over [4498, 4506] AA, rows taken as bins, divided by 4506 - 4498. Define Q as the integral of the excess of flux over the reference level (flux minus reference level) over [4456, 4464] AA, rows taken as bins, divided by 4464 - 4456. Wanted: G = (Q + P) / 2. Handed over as -0.26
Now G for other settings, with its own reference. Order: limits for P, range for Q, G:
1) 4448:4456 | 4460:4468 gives -0.41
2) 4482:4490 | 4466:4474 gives 0.07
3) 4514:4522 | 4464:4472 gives 0.04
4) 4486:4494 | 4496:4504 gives 0.21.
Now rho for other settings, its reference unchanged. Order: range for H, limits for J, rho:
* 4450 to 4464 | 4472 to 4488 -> 0.50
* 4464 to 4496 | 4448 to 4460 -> 0.88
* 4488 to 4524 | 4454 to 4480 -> 0.83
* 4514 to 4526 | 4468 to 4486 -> 0.56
